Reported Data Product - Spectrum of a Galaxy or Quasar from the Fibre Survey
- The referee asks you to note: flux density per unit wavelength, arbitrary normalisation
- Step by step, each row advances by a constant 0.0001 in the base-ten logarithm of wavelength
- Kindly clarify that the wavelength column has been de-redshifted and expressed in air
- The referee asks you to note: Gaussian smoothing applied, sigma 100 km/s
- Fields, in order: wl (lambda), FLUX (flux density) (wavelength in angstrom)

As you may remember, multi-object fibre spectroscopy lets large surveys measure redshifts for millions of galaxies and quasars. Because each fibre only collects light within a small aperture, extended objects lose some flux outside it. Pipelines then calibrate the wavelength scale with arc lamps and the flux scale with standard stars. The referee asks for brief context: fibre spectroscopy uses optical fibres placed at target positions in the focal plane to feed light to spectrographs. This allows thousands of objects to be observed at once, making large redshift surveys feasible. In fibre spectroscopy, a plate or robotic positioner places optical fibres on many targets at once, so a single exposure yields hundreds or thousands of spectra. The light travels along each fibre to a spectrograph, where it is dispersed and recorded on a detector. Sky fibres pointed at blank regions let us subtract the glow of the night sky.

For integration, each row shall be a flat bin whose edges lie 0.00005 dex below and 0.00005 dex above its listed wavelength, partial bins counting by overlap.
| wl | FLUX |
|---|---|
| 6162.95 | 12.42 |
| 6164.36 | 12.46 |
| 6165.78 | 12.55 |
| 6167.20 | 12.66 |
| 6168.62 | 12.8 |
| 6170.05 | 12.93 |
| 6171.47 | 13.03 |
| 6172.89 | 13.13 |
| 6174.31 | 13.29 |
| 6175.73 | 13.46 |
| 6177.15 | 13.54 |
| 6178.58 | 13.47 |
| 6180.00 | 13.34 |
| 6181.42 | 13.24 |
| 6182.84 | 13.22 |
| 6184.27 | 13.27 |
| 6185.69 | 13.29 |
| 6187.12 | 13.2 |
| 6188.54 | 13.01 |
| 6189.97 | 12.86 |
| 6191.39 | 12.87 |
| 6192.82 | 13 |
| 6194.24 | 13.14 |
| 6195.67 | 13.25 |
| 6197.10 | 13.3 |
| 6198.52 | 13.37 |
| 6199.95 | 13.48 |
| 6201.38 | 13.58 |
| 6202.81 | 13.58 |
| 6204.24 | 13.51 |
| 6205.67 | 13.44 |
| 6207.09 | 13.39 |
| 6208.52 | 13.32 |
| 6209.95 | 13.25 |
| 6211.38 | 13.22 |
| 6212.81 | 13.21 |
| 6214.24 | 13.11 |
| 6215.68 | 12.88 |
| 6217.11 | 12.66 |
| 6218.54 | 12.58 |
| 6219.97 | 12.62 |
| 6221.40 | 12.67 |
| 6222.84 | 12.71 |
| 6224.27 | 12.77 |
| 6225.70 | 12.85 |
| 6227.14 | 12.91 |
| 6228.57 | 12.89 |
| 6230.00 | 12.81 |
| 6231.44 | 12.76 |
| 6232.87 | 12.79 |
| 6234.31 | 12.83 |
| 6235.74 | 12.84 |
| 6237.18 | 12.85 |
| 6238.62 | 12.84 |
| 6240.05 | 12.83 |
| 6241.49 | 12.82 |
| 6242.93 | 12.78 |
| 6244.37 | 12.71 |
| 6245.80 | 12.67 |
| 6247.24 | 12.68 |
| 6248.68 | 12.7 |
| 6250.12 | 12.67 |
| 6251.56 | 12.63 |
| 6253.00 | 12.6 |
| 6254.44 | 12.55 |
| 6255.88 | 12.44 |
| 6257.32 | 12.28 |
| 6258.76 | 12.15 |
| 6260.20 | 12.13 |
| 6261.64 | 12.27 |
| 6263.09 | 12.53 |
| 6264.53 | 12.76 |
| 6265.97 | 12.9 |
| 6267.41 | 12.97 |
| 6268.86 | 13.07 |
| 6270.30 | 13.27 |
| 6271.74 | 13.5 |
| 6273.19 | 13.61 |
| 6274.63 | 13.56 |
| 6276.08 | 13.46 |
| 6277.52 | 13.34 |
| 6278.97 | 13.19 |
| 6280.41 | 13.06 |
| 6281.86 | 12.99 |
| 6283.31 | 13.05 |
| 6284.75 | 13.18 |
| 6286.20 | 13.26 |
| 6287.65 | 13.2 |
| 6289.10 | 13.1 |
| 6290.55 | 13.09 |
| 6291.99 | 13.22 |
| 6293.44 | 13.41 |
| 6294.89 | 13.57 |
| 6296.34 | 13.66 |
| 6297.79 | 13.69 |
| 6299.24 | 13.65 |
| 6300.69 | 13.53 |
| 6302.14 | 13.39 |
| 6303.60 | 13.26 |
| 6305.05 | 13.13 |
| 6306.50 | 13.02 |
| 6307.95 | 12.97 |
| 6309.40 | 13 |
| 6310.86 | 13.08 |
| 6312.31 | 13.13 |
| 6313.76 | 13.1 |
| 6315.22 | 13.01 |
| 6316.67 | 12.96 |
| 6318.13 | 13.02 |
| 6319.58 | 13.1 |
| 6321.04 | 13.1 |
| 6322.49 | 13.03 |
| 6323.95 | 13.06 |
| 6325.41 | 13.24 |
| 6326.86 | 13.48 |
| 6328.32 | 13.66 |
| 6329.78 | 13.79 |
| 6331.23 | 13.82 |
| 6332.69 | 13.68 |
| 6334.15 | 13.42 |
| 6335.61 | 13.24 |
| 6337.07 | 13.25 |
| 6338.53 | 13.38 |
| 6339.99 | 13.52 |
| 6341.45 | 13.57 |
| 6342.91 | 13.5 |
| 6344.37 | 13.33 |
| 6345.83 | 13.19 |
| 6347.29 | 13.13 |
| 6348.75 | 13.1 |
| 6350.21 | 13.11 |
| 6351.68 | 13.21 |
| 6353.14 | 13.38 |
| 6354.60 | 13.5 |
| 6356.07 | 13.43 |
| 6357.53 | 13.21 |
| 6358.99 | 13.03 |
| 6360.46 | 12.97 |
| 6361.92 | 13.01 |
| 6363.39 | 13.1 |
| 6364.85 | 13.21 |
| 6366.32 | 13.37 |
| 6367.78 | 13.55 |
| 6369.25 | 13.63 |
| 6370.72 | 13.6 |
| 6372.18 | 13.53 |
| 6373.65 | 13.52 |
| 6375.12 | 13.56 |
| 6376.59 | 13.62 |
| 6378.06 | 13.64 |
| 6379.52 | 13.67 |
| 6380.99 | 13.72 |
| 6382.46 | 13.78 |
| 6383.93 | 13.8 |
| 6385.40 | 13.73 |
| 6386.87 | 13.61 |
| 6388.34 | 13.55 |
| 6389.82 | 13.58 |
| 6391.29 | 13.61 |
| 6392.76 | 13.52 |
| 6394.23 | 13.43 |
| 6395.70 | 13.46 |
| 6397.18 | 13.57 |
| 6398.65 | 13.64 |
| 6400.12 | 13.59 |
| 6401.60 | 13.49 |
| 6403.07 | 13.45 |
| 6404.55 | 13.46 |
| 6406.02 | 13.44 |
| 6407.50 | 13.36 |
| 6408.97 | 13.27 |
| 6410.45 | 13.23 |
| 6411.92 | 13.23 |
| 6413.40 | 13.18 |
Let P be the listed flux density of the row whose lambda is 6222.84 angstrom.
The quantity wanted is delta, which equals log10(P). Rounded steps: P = 12.71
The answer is 1.10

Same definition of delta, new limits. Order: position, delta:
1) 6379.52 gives 1.14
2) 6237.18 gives 1.11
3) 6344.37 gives 1.12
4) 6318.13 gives 1.11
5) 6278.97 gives 1.12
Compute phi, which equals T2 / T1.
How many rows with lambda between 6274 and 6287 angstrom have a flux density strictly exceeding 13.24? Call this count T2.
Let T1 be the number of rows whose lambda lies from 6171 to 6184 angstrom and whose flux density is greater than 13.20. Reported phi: 0.57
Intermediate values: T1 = 7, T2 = 4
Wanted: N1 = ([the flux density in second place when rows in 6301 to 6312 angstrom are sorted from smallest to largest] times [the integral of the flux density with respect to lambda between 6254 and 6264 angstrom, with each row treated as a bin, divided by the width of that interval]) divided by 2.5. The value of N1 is 64.2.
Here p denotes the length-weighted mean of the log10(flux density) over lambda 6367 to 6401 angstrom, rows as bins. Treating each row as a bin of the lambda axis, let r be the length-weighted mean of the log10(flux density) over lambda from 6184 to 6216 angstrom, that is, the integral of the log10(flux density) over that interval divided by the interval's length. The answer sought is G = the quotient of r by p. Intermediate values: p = 1.13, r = 1.12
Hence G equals 0.99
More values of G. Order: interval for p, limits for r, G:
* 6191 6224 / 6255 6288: 0.99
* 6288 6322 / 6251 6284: 0.99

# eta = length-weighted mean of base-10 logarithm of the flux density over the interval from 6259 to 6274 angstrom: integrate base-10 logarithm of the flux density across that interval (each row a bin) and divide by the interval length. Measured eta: 1.110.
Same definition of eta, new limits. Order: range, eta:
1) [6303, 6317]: 1.117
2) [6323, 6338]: 1.128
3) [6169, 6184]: 1.122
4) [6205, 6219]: 1.118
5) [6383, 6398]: 1.133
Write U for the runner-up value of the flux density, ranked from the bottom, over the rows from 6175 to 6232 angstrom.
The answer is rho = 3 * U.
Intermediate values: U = 12.62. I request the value 38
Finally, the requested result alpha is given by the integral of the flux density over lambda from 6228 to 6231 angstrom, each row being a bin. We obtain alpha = 38.5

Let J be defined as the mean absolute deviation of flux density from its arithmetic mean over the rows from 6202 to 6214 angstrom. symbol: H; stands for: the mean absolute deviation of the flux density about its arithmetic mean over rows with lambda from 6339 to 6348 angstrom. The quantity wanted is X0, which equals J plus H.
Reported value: 0.27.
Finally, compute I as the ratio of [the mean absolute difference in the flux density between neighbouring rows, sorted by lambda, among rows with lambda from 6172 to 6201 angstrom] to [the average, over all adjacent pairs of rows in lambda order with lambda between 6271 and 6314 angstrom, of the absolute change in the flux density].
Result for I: 1.1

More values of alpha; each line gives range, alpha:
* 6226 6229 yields 38.7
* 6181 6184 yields 39.7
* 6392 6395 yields 40.5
